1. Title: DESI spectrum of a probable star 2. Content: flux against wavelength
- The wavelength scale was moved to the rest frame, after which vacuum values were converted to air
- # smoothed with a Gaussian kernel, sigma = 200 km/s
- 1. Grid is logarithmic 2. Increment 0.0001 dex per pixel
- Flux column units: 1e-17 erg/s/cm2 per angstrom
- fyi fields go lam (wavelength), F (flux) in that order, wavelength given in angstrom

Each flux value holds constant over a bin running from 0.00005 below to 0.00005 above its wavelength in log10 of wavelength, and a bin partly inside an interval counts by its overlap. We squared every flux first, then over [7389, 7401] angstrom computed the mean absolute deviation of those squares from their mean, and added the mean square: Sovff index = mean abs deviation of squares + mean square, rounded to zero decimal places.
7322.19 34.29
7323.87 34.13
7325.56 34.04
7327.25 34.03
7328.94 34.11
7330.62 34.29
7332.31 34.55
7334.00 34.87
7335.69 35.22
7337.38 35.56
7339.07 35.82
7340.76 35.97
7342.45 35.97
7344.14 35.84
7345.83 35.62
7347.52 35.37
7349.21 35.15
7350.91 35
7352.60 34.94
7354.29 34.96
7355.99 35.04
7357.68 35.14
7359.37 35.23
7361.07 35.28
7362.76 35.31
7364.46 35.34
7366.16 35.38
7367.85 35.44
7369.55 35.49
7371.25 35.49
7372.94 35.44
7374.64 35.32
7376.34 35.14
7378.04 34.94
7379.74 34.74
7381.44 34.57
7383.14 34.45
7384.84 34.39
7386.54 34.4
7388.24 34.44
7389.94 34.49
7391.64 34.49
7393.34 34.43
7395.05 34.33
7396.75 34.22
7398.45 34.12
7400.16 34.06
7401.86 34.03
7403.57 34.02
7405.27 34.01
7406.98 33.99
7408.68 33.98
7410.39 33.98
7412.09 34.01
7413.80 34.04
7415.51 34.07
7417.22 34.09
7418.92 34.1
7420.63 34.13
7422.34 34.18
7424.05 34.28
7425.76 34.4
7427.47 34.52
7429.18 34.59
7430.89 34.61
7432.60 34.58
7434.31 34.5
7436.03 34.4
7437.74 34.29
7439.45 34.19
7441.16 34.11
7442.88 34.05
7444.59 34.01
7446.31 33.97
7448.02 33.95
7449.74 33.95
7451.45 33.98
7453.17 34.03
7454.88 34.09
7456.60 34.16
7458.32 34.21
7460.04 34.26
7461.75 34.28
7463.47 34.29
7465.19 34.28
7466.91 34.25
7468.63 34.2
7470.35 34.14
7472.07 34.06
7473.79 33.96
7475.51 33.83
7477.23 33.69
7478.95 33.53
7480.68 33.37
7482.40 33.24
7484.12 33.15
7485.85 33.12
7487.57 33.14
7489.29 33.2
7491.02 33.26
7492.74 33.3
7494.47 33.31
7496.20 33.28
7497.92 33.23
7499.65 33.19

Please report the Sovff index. 1187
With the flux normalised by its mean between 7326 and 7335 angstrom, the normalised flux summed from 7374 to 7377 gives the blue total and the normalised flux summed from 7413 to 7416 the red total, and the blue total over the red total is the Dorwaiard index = 1.03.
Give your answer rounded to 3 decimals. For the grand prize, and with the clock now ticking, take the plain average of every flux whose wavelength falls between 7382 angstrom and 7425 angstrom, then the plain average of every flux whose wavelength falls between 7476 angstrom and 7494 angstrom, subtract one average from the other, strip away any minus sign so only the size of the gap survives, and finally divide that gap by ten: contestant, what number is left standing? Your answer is 0.089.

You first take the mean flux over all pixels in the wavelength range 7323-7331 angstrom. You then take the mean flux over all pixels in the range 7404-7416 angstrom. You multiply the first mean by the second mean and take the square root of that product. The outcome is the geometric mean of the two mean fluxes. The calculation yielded 34.07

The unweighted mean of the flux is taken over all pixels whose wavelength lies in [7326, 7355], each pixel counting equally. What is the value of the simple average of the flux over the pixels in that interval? 35.1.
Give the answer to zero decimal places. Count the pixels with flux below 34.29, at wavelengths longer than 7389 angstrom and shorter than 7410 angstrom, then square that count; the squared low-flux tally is 64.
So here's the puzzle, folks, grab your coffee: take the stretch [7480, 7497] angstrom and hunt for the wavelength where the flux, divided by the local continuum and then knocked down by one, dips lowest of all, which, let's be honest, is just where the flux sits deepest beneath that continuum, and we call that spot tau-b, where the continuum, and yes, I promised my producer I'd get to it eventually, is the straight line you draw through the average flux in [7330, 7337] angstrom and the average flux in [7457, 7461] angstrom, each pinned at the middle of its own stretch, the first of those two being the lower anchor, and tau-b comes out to 7485.85 angstrom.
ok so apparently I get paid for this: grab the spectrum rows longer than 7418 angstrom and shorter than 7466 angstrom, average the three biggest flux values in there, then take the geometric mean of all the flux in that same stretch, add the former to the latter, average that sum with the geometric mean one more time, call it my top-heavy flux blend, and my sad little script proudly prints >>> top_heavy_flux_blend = 51.5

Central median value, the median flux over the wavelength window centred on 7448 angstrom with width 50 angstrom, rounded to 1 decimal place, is 34.2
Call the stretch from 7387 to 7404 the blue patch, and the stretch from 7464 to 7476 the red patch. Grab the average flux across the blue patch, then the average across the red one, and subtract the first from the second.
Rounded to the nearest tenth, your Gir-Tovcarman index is -0.2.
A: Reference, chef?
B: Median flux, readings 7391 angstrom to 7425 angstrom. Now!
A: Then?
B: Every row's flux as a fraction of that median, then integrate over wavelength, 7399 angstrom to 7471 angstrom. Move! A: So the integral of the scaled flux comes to 72 angstrom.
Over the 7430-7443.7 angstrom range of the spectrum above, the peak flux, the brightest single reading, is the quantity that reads 34.61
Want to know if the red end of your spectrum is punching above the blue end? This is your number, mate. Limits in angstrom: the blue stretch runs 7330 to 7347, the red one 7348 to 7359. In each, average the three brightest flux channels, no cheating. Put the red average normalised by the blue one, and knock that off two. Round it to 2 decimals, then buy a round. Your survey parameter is 1.02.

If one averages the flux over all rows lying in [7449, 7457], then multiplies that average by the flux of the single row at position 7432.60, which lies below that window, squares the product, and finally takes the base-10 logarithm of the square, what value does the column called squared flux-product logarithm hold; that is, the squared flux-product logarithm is 6.14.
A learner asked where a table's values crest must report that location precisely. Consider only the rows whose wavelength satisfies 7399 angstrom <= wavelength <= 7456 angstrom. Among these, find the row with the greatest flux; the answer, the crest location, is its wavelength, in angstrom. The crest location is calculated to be 7430.89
